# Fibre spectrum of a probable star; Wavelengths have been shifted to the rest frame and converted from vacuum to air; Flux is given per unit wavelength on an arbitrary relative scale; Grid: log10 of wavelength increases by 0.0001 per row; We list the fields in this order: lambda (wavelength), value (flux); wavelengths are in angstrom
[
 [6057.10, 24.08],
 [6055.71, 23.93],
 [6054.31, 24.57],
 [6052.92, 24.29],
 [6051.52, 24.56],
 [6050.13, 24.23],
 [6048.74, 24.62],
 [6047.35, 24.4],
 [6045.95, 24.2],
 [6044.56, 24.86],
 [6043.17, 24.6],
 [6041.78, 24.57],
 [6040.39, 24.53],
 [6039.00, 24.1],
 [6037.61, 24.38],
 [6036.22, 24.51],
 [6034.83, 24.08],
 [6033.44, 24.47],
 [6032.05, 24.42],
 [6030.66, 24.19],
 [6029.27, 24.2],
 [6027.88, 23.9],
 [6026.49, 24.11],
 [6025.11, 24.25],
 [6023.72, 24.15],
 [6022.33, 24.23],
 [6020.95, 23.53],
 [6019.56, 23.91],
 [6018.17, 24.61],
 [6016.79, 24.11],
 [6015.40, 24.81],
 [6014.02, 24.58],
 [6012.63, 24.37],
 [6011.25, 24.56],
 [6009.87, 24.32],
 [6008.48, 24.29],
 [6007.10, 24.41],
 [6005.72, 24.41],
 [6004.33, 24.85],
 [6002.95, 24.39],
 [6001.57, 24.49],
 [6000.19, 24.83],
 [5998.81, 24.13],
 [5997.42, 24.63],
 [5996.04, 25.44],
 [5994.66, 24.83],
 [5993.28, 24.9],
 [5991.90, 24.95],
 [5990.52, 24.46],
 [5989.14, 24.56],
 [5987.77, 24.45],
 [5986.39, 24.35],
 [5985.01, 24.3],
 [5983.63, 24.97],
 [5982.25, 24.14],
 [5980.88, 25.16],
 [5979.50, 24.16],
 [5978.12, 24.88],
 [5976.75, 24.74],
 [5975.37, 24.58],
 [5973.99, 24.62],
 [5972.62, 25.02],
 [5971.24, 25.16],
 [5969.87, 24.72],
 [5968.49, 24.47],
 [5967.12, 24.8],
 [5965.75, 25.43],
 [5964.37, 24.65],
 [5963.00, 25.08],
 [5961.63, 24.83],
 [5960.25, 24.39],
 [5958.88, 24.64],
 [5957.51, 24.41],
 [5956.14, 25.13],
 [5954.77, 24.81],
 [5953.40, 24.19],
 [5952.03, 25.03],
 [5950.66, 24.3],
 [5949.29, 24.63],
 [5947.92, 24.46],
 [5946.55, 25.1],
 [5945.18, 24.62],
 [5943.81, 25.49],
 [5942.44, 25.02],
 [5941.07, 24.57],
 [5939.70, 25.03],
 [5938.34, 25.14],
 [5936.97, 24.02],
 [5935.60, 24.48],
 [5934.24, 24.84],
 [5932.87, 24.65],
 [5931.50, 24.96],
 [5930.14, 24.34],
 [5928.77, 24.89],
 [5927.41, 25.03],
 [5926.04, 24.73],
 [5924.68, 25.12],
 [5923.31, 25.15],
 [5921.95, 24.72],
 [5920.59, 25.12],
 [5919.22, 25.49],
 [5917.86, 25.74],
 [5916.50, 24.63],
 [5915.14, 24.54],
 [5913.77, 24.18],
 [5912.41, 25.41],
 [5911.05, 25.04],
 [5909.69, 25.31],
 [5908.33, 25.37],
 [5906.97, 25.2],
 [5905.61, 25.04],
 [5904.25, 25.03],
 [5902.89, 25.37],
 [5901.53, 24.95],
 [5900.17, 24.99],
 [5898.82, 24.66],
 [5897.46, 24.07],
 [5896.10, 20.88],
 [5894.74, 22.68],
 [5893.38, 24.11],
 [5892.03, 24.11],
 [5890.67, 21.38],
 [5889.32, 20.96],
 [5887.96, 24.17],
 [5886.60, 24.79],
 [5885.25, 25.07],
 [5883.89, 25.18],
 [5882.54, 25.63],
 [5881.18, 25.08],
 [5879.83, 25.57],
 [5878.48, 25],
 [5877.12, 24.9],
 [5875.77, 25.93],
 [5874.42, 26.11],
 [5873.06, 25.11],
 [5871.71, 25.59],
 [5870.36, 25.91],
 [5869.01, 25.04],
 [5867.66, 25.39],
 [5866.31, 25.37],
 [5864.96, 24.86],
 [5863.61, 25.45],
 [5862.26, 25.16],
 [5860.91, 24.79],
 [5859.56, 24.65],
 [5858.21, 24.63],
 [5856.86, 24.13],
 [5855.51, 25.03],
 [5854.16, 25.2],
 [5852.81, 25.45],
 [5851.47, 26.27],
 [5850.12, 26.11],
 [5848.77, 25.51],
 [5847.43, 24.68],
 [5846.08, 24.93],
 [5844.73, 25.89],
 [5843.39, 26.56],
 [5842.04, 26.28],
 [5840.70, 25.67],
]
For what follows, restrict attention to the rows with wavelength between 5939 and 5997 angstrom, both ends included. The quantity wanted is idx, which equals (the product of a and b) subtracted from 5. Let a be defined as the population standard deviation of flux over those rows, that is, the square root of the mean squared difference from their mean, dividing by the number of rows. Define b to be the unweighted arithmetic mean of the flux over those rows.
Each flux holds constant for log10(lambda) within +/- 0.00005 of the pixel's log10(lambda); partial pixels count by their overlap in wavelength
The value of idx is -3.5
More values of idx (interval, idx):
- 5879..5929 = -24.1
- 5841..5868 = -10.9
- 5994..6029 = -4.3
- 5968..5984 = -3.2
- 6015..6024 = -4.5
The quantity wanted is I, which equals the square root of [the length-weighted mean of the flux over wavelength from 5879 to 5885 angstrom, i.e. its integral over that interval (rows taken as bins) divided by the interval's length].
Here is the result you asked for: 5.034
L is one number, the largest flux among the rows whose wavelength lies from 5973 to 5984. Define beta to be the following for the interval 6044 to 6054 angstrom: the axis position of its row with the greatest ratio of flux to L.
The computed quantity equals 6044.56 angstrom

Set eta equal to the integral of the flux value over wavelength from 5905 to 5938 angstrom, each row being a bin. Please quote 822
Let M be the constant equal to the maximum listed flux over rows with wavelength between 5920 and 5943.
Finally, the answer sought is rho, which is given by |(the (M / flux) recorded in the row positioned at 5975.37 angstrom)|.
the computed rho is 1.023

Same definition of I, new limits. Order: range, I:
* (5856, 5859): 4.940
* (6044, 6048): 4.944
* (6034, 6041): 4.932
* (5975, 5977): 4.960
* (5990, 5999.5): 4.975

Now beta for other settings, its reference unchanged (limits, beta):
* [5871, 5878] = 5874.42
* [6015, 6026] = 6015.40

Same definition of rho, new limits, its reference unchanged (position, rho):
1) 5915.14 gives 1.025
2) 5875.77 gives 0.970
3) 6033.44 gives 1.028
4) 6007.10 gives 1.030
